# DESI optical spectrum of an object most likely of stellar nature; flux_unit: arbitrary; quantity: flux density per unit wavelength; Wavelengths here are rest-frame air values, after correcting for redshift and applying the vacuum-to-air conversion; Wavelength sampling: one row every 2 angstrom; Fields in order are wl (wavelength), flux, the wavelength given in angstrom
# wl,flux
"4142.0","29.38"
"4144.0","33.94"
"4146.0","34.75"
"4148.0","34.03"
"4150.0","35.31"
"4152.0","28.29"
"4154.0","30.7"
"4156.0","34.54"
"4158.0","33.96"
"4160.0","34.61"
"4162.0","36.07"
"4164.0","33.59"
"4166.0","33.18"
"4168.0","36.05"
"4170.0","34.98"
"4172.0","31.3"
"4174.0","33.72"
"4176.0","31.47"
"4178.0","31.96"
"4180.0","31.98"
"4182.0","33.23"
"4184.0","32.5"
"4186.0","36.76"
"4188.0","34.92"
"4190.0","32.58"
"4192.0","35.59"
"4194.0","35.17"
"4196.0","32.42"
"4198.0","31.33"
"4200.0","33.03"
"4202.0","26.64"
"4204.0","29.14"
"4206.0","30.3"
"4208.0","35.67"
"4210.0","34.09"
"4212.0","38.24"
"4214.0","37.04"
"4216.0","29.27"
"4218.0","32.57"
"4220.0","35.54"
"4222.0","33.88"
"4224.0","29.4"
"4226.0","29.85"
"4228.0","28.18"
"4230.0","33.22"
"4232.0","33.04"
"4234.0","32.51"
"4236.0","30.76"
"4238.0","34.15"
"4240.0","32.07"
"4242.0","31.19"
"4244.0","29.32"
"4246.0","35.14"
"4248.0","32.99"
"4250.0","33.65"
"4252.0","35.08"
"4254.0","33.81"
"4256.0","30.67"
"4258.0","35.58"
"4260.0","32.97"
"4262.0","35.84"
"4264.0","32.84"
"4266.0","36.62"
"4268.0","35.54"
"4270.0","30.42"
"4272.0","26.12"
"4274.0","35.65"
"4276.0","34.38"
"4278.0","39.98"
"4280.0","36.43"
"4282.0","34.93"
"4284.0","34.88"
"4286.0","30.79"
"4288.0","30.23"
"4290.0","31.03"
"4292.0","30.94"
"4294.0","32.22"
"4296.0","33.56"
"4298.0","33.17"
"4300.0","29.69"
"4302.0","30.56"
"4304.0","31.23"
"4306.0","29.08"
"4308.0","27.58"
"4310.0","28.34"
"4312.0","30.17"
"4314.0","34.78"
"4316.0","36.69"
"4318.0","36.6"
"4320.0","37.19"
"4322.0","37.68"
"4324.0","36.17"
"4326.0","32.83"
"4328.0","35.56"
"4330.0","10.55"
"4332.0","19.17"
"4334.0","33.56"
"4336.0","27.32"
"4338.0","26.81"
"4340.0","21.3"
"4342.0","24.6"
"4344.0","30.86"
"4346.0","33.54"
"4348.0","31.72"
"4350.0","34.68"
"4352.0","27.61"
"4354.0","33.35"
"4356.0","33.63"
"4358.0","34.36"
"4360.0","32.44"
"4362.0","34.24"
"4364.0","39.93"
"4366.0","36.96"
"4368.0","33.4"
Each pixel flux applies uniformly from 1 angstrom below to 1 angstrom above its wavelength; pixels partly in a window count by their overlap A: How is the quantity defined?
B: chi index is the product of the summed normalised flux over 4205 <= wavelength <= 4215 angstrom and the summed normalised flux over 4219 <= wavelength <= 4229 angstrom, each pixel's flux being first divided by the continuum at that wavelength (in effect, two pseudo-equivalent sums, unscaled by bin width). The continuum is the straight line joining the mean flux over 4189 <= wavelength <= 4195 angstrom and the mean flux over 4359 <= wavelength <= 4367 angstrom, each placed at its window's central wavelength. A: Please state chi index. 23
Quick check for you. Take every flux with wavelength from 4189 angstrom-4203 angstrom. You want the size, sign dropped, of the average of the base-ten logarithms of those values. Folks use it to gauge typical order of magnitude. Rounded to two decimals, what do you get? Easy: 1.51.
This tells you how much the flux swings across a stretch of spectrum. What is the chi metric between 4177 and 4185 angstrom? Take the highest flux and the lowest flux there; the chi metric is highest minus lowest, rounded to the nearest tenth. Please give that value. 1.3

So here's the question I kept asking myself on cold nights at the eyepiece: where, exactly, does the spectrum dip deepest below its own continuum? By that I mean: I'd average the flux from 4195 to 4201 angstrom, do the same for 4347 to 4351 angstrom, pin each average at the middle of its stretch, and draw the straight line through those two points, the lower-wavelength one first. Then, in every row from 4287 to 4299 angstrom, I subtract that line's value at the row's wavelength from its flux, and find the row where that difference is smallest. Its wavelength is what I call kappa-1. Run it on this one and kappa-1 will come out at 4288.0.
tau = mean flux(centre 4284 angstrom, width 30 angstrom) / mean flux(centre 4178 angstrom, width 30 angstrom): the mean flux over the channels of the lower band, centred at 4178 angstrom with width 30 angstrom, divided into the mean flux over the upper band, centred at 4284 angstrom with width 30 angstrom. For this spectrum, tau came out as 0.98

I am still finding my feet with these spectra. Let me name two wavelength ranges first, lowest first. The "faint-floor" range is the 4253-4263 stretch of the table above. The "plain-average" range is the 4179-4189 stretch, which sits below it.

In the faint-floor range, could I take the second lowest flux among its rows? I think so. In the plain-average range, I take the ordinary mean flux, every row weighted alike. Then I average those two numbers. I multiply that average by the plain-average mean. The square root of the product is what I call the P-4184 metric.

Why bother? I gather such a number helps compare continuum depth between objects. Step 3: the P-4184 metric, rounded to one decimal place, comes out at 33.7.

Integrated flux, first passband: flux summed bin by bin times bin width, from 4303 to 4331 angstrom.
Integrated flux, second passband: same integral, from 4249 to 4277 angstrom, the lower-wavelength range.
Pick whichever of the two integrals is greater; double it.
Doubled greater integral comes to 1877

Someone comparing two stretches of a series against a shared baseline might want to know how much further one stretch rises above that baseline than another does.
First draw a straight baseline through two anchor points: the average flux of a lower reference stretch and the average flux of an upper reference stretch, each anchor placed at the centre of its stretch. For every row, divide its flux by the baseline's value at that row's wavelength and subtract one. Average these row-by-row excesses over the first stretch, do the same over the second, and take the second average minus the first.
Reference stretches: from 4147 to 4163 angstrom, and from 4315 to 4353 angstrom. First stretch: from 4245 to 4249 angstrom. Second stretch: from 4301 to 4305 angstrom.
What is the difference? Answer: -0.07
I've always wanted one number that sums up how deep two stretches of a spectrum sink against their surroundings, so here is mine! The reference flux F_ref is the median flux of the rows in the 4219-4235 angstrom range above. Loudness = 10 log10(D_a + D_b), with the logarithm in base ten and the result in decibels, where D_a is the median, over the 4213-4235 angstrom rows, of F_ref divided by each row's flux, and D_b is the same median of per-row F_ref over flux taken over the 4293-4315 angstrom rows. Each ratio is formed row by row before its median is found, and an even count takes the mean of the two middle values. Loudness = 3.18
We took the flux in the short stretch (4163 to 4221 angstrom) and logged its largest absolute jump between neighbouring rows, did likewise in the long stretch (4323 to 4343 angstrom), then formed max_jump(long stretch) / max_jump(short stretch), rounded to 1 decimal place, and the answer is 3.2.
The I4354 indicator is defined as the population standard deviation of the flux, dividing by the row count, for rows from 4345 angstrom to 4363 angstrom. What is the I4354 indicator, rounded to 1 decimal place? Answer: 2.0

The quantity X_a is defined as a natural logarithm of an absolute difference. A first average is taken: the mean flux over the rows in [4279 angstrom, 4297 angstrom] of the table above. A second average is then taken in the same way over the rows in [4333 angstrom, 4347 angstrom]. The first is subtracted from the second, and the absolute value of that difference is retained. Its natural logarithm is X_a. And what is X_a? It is 1.5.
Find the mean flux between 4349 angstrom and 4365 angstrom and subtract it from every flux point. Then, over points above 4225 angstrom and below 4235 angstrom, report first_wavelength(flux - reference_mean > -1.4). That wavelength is 4230.0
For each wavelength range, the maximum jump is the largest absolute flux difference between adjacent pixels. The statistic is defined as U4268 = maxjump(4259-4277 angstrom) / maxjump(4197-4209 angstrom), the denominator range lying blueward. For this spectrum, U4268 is 1.5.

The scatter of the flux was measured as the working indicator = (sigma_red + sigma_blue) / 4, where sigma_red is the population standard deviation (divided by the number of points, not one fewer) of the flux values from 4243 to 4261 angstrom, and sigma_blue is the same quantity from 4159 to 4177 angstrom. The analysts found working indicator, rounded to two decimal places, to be 0.90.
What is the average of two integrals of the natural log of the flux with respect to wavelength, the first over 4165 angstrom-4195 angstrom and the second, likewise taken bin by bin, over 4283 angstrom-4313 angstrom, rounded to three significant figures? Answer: 104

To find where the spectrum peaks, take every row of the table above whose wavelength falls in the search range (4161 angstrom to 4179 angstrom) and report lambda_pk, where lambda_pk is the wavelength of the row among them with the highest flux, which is 4162.0 angstrom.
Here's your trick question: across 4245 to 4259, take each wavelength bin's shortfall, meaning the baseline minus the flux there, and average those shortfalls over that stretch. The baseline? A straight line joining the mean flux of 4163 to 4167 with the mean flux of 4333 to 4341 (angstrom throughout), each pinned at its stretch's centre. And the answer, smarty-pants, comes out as -3.6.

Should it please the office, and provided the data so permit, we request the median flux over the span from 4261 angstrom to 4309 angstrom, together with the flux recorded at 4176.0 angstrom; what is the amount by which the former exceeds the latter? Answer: 1.1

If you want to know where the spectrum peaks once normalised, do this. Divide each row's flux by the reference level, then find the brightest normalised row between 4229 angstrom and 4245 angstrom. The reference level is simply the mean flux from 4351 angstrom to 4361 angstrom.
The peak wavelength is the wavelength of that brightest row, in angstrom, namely 4238.0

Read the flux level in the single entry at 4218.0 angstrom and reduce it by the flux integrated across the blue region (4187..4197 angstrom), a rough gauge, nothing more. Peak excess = -309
